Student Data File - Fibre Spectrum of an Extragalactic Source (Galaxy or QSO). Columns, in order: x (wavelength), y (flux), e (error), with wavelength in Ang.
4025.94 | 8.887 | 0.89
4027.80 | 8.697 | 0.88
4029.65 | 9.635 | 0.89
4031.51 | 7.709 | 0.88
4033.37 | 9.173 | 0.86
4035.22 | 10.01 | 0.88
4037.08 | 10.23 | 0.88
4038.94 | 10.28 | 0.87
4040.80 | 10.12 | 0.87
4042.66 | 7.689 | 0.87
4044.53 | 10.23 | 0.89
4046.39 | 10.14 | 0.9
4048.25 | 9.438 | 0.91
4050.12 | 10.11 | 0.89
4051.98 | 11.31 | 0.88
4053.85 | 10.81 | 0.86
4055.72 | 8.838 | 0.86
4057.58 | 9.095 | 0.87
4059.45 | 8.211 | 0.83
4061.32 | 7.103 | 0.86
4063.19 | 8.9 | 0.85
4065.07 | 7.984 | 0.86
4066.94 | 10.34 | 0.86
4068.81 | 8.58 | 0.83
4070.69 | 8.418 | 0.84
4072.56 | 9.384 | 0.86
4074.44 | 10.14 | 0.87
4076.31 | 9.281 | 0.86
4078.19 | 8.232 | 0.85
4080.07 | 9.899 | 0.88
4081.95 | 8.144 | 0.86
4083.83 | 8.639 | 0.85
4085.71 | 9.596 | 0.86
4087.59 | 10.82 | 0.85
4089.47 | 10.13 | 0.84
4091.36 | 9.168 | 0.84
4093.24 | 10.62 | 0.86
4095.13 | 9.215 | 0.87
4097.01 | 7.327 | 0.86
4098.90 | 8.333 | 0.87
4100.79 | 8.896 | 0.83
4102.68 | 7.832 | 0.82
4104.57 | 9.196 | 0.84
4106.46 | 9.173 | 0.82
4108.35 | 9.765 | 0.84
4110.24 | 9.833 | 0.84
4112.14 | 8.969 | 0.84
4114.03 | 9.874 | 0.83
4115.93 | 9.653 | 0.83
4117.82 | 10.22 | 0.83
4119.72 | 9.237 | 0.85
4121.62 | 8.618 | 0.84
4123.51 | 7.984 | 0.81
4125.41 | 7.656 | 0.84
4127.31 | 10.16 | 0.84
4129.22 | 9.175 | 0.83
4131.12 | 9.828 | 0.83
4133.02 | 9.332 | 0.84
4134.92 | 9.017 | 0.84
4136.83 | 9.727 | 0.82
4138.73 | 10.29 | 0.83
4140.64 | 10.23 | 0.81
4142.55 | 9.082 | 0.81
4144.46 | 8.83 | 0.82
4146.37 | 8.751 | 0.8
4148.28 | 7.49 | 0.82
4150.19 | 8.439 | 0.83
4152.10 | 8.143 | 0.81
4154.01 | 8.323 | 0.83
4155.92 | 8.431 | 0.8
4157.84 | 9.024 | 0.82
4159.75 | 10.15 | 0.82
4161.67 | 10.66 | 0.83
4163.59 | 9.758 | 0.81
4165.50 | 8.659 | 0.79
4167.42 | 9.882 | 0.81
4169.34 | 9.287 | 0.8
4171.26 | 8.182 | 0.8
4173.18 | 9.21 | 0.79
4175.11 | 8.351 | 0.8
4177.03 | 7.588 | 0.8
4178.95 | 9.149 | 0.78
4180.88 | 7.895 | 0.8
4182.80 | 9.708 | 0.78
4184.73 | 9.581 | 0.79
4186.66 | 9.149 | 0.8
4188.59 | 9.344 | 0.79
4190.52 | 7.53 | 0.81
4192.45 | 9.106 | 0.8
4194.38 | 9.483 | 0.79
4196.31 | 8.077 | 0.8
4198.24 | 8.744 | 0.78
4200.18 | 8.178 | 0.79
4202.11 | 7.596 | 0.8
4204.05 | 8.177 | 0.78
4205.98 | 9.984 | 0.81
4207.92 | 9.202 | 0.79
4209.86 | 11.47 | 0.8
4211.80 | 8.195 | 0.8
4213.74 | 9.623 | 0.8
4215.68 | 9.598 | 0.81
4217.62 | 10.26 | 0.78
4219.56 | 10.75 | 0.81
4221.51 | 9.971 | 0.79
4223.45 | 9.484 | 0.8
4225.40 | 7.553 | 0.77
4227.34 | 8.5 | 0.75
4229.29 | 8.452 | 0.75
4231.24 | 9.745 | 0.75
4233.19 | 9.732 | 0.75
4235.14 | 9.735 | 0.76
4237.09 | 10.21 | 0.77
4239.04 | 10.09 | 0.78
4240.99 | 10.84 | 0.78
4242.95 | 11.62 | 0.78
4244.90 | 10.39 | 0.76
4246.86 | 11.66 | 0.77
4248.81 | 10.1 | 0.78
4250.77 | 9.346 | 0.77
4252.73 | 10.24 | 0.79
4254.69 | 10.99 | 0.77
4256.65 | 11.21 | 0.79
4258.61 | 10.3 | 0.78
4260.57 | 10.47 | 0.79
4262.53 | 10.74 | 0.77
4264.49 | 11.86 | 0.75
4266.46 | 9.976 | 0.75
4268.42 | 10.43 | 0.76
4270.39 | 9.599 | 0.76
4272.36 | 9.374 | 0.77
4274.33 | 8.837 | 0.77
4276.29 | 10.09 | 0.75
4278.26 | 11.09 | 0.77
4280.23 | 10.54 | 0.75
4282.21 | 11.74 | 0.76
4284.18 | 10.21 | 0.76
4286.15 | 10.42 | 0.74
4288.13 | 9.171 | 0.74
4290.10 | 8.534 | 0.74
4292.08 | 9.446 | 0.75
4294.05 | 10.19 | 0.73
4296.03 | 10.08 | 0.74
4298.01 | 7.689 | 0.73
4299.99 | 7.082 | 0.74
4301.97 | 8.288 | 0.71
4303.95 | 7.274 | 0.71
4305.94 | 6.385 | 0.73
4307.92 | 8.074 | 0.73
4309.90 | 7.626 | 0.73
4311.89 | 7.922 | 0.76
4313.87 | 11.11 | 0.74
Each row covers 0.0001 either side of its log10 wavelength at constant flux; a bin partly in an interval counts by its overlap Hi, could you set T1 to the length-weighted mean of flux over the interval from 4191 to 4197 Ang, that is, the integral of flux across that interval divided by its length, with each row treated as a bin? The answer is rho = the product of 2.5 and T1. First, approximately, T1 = 8.8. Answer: 22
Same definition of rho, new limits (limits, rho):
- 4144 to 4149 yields 21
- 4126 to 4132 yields 24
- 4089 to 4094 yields 25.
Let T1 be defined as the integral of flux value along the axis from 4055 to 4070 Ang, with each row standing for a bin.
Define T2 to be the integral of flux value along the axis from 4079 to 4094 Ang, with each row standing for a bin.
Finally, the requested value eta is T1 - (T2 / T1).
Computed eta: 128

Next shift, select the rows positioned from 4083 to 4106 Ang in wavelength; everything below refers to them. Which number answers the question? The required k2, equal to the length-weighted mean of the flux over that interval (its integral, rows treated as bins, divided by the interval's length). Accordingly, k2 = 9.2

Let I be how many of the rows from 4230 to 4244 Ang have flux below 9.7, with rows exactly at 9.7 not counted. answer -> 0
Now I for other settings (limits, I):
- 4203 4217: 5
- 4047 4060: 4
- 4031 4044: 3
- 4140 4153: 6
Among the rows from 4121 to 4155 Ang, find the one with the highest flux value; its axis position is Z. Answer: 4138.73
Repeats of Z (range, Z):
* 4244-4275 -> 4264.49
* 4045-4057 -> 4051.98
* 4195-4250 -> 4246.86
